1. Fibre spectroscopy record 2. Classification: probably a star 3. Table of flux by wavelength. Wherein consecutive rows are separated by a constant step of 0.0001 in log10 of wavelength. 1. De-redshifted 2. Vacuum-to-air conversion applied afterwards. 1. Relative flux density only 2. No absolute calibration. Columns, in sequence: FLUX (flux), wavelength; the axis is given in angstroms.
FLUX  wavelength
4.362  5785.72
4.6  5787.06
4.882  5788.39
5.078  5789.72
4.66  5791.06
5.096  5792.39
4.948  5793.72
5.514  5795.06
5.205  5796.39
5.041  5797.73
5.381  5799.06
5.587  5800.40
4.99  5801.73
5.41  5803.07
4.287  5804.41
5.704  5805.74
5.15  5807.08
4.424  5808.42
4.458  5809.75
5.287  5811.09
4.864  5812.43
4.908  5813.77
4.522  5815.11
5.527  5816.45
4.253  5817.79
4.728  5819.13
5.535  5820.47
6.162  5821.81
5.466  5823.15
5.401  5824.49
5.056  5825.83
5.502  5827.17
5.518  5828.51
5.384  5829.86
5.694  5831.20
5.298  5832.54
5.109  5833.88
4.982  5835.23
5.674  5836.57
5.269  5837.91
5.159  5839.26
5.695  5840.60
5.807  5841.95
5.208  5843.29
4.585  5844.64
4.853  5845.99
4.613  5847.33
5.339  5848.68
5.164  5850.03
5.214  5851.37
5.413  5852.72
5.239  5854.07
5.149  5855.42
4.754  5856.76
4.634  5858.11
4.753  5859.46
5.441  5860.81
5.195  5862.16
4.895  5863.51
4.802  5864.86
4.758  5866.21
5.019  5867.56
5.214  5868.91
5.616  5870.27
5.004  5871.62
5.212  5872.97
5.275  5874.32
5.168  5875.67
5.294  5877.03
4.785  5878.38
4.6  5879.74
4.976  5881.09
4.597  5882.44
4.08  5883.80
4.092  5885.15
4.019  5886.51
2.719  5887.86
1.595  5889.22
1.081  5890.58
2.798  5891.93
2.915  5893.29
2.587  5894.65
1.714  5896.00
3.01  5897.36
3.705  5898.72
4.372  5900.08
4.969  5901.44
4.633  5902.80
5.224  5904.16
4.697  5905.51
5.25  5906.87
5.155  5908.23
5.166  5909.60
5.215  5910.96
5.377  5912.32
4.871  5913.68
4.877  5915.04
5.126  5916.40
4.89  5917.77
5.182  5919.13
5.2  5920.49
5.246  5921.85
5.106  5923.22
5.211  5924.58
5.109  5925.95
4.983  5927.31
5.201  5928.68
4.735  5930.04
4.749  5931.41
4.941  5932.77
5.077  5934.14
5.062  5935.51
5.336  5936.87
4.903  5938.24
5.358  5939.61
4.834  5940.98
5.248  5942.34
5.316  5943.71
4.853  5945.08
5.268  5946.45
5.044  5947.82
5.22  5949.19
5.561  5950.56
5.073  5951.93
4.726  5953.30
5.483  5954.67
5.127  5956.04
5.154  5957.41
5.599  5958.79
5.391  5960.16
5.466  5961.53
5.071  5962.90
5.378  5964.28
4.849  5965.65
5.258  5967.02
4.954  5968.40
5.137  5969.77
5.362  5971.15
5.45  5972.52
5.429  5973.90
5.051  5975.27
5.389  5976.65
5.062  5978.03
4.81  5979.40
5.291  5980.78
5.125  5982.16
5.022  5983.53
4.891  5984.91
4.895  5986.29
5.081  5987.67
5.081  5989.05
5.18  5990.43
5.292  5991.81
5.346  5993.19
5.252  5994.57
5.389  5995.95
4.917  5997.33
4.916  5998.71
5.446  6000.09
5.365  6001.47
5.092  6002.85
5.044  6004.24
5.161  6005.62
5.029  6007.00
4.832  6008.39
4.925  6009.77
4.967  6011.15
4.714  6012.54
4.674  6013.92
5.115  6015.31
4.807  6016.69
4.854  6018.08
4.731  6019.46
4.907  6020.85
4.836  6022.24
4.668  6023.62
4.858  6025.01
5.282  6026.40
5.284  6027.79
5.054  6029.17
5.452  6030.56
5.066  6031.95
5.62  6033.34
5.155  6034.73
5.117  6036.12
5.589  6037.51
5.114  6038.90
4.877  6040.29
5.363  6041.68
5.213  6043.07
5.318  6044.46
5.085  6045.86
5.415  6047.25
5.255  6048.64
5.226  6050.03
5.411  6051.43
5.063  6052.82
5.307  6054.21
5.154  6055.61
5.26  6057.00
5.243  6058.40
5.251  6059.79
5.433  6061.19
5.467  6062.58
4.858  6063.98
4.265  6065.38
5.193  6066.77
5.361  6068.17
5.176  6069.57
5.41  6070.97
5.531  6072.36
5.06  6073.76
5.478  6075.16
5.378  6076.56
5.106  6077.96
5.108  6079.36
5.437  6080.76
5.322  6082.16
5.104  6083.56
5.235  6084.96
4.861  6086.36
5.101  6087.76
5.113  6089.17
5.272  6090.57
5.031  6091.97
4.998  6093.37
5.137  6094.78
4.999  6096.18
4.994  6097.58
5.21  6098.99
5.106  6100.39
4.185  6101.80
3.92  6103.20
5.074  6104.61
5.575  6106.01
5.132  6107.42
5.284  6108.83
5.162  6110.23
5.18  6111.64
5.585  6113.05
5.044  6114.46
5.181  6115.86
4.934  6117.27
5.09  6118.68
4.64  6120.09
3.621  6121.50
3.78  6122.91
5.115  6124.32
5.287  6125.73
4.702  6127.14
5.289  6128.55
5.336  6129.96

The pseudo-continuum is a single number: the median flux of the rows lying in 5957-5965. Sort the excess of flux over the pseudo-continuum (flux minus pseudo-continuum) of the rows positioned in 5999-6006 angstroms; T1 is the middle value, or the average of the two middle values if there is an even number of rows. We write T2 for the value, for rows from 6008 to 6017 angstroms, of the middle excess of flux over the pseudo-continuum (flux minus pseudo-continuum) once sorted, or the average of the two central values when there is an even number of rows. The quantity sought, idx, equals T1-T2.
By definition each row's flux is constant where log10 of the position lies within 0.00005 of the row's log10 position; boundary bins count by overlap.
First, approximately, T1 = -0.22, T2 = -0.55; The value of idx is 0.33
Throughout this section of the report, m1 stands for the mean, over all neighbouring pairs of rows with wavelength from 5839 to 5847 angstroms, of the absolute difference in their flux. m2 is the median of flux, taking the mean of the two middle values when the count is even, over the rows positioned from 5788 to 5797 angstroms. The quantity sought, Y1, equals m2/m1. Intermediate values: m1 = 0.43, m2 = 5.08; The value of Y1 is 12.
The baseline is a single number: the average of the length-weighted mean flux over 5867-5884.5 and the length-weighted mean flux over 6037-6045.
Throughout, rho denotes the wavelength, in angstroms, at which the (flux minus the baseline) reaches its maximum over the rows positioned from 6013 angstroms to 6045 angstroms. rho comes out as 6033.34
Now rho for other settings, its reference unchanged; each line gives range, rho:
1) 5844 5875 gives 5870.27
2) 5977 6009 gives 6000.09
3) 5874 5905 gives 5877.03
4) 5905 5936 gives 5912.32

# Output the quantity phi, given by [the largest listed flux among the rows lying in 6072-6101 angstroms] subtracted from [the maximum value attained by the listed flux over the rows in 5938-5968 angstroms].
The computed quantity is 0.07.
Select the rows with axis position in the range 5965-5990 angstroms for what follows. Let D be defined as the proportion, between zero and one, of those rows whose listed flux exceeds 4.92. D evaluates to 0.78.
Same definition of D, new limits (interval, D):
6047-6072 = 0.89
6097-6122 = 0.78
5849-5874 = 0.67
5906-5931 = 0.78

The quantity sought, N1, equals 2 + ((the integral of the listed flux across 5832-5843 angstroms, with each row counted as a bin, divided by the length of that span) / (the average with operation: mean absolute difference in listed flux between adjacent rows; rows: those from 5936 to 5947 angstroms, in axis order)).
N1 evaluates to 16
